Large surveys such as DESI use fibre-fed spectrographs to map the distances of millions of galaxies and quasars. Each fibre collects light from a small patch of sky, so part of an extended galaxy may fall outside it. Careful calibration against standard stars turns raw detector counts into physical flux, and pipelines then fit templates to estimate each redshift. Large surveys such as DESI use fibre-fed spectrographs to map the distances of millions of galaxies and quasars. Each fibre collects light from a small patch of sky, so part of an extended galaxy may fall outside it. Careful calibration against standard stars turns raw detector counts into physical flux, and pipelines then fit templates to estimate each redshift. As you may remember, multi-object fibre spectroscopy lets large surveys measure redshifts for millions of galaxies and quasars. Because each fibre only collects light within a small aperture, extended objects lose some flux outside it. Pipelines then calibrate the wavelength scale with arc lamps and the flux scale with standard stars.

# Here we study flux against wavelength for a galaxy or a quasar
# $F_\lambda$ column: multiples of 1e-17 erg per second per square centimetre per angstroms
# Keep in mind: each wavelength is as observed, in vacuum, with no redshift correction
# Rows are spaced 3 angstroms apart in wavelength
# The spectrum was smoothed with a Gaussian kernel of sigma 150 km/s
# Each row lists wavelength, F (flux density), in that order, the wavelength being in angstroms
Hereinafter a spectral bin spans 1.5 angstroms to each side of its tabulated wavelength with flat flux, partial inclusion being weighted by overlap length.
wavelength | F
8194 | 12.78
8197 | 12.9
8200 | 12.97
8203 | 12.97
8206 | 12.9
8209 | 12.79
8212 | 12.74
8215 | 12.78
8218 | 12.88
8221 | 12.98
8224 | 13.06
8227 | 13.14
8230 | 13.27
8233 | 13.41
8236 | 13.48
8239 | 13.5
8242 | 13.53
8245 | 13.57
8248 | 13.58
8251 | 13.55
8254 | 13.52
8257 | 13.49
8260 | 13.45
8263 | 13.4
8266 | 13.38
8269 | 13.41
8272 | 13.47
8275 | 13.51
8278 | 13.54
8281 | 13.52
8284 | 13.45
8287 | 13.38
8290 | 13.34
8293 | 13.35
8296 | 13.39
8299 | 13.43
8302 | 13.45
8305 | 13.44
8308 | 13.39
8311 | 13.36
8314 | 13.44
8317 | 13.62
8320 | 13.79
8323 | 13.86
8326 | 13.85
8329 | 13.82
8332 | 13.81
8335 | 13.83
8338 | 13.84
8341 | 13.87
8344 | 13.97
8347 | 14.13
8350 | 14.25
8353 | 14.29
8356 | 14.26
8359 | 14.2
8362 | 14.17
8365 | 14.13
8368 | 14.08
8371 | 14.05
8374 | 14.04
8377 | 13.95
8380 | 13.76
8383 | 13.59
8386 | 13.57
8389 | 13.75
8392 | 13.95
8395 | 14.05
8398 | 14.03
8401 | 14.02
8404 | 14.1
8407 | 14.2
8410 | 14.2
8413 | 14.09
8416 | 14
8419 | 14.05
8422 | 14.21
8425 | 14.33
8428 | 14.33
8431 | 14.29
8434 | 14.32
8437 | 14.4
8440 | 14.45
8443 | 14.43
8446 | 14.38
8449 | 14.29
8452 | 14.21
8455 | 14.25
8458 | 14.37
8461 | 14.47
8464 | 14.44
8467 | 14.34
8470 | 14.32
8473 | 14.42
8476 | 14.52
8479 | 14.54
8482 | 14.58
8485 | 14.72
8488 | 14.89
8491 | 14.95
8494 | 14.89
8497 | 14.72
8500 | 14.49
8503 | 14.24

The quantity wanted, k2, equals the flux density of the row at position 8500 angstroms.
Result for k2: 14.49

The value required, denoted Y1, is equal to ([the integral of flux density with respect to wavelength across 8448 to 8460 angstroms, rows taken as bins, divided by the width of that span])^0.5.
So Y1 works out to 3.780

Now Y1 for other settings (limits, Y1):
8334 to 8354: 3.745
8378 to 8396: 3.712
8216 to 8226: 3.602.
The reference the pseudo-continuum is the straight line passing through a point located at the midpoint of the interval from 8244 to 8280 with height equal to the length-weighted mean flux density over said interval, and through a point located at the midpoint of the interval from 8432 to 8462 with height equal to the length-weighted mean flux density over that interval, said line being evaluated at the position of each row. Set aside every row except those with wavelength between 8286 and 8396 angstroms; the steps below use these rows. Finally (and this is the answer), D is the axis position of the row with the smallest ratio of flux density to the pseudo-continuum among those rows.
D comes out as 8386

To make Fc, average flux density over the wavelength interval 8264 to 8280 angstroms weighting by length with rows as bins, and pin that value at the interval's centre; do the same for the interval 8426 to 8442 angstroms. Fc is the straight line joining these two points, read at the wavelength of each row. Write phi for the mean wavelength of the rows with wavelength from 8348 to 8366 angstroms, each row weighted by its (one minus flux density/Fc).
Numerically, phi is 8356.1 angstroms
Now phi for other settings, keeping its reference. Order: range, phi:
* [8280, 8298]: 8291.1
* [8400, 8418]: 8410.0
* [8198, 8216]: 8209.9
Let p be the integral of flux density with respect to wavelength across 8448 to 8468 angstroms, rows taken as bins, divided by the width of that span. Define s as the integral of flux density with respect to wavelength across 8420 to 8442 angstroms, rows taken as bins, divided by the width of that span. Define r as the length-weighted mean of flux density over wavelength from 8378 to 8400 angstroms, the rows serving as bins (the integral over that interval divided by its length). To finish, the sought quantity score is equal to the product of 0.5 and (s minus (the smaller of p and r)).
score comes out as 0.25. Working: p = 14.3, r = 13.8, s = 14.3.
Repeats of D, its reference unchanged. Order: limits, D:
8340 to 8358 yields 8341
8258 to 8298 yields 8293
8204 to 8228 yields 8212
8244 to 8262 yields 8260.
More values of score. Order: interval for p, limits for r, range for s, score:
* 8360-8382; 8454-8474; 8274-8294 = -0.29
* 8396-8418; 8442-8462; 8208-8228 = -0.59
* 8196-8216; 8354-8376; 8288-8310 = 0.27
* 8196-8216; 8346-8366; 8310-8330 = 0.41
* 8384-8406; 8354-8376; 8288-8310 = -0.26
